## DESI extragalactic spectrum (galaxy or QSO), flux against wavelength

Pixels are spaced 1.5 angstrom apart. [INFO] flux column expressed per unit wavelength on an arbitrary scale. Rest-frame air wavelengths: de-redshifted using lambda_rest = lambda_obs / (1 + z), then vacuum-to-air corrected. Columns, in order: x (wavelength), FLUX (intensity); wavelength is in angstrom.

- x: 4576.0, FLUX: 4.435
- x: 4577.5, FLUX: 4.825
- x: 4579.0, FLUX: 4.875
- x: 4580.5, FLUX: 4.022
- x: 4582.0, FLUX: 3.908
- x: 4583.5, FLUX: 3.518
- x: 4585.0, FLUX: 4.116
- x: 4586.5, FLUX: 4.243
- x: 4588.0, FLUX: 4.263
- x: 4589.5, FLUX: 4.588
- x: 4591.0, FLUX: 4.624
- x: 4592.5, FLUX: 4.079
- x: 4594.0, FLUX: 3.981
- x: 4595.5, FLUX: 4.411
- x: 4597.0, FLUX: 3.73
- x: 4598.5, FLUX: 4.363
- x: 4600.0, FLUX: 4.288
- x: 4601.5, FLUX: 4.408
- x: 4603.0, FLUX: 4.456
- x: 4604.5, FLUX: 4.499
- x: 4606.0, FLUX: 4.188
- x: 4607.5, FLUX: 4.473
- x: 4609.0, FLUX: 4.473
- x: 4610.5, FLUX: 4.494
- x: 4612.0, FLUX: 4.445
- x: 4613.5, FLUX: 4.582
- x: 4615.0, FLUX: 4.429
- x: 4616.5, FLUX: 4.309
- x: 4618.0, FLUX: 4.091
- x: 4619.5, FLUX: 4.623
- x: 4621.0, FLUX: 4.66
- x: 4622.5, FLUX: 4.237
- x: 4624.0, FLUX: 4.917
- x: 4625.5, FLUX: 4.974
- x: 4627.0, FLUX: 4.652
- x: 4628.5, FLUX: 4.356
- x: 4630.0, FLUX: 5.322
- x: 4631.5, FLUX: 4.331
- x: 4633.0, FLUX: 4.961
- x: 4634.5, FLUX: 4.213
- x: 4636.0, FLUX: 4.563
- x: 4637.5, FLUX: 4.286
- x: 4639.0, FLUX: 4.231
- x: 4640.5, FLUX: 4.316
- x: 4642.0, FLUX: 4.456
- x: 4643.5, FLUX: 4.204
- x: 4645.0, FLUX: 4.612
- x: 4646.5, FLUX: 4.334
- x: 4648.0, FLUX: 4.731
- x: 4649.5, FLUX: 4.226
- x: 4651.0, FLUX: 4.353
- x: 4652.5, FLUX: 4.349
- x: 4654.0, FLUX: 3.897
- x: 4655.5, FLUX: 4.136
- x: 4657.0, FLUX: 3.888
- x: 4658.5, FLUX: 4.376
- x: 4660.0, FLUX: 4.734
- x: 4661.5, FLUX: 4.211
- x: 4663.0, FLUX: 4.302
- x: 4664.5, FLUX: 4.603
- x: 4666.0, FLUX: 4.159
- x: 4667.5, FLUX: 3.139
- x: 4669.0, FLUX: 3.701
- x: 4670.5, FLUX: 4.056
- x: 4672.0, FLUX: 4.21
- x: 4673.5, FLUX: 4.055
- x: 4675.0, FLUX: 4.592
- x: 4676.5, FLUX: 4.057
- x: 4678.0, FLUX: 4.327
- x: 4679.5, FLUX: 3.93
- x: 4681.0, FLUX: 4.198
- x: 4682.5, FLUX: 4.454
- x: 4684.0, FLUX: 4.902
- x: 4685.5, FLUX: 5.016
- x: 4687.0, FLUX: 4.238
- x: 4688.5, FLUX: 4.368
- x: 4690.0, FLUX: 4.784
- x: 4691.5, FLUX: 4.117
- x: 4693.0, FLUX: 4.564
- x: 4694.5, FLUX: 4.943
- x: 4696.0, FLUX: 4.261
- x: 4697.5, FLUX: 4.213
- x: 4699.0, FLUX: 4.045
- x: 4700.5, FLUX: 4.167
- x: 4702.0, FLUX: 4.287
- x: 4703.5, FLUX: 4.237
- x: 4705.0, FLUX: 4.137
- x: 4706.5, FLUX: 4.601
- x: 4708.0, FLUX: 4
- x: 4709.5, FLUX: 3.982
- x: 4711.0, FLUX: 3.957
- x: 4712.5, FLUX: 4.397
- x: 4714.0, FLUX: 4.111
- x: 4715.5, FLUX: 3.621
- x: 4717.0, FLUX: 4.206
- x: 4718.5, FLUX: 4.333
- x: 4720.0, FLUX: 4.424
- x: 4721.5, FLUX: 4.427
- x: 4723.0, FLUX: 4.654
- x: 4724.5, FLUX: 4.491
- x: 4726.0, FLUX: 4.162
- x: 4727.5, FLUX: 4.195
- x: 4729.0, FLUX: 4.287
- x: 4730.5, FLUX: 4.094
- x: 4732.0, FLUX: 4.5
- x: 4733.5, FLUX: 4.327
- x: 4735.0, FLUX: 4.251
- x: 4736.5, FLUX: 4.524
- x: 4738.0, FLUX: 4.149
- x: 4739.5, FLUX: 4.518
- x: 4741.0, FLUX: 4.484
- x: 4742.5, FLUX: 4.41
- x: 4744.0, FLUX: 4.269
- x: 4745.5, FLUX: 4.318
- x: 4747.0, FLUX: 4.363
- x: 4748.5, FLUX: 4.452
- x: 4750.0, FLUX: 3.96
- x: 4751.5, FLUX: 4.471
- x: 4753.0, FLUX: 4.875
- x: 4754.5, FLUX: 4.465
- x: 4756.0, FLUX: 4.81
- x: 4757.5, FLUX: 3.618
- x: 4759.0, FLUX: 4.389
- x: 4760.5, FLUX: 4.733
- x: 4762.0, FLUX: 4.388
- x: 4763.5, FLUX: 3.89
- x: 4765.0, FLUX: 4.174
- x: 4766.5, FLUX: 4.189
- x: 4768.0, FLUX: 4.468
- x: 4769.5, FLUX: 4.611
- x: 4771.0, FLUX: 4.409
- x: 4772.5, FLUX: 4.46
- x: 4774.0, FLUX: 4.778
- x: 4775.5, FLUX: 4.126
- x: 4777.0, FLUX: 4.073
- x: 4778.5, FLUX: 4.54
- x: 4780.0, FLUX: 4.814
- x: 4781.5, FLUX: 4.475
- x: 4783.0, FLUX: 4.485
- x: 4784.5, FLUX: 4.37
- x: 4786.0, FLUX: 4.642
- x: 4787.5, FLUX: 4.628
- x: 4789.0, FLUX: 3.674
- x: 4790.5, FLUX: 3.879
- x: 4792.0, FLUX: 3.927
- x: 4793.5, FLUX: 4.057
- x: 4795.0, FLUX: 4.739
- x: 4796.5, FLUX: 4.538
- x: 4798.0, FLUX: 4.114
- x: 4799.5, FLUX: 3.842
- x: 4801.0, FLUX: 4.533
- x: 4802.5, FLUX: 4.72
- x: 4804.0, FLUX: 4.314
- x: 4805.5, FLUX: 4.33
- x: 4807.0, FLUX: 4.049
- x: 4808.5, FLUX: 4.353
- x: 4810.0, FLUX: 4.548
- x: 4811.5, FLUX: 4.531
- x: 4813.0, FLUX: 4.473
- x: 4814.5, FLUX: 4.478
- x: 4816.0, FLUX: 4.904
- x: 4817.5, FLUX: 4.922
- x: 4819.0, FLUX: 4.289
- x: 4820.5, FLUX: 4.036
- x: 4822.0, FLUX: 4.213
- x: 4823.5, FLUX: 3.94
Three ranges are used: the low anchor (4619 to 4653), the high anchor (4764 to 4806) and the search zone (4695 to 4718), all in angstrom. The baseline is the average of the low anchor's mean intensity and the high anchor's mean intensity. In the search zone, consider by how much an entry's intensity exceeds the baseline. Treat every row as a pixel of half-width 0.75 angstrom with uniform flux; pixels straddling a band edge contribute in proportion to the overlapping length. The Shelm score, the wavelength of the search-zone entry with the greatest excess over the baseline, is 4706.5 angstrom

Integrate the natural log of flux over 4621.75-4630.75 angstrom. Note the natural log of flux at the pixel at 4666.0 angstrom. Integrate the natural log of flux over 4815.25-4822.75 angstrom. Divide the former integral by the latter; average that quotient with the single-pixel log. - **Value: 1.34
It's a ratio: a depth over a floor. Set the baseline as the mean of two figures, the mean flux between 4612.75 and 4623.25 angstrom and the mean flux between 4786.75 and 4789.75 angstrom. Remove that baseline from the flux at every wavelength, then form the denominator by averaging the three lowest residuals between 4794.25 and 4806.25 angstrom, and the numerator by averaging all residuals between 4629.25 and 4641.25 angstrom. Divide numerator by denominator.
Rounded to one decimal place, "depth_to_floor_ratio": -1.2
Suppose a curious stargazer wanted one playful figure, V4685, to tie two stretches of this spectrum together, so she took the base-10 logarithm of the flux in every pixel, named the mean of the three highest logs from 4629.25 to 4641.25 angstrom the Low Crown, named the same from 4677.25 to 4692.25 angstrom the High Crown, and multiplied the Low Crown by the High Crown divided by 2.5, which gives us 0.191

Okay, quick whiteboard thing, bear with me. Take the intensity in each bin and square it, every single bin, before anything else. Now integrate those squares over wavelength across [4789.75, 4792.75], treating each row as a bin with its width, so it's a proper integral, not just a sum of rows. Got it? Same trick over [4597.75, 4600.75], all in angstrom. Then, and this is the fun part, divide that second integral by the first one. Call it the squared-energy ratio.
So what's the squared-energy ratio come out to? 1.23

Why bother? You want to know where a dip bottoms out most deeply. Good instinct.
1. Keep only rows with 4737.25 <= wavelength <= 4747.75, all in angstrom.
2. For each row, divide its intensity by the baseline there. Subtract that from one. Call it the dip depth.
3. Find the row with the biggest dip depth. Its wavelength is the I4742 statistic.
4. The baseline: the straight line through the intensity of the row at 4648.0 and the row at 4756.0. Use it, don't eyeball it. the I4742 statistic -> 4738.0 angstrom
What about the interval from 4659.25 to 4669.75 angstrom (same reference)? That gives 4667.5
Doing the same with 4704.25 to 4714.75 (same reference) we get 4711.0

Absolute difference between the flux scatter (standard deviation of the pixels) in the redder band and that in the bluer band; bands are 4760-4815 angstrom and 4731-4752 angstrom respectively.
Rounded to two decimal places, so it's 0.13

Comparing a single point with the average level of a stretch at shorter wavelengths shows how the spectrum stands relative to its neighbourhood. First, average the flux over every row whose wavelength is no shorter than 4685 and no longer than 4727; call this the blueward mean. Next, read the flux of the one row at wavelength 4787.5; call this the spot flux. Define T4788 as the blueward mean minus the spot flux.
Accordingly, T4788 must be -0.32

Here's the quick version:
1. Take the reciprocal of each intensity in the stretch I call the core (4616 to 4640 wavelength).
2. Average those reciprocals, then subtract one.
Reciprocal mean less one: -0.779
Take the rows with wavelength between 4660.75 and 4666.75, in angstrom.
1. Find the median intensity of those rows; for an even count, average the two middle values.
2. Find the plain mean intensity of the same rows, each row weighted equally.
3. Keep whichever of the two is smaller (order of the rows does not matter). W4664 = 4.26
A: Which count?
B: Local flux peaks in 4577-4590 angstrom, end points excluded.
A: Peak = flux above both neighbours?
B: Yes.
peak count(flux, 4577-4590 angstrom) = 1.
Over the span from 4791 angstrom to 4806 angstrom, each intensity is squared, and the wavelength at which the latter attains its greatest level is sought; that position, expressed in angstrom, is 4795.0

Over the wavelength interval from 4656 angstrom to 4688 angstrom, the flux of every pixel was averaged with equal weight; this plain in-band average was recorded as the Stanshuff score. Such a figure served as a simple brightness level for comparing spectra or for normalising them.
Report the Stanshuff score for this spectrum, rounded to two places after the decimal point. 4.25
